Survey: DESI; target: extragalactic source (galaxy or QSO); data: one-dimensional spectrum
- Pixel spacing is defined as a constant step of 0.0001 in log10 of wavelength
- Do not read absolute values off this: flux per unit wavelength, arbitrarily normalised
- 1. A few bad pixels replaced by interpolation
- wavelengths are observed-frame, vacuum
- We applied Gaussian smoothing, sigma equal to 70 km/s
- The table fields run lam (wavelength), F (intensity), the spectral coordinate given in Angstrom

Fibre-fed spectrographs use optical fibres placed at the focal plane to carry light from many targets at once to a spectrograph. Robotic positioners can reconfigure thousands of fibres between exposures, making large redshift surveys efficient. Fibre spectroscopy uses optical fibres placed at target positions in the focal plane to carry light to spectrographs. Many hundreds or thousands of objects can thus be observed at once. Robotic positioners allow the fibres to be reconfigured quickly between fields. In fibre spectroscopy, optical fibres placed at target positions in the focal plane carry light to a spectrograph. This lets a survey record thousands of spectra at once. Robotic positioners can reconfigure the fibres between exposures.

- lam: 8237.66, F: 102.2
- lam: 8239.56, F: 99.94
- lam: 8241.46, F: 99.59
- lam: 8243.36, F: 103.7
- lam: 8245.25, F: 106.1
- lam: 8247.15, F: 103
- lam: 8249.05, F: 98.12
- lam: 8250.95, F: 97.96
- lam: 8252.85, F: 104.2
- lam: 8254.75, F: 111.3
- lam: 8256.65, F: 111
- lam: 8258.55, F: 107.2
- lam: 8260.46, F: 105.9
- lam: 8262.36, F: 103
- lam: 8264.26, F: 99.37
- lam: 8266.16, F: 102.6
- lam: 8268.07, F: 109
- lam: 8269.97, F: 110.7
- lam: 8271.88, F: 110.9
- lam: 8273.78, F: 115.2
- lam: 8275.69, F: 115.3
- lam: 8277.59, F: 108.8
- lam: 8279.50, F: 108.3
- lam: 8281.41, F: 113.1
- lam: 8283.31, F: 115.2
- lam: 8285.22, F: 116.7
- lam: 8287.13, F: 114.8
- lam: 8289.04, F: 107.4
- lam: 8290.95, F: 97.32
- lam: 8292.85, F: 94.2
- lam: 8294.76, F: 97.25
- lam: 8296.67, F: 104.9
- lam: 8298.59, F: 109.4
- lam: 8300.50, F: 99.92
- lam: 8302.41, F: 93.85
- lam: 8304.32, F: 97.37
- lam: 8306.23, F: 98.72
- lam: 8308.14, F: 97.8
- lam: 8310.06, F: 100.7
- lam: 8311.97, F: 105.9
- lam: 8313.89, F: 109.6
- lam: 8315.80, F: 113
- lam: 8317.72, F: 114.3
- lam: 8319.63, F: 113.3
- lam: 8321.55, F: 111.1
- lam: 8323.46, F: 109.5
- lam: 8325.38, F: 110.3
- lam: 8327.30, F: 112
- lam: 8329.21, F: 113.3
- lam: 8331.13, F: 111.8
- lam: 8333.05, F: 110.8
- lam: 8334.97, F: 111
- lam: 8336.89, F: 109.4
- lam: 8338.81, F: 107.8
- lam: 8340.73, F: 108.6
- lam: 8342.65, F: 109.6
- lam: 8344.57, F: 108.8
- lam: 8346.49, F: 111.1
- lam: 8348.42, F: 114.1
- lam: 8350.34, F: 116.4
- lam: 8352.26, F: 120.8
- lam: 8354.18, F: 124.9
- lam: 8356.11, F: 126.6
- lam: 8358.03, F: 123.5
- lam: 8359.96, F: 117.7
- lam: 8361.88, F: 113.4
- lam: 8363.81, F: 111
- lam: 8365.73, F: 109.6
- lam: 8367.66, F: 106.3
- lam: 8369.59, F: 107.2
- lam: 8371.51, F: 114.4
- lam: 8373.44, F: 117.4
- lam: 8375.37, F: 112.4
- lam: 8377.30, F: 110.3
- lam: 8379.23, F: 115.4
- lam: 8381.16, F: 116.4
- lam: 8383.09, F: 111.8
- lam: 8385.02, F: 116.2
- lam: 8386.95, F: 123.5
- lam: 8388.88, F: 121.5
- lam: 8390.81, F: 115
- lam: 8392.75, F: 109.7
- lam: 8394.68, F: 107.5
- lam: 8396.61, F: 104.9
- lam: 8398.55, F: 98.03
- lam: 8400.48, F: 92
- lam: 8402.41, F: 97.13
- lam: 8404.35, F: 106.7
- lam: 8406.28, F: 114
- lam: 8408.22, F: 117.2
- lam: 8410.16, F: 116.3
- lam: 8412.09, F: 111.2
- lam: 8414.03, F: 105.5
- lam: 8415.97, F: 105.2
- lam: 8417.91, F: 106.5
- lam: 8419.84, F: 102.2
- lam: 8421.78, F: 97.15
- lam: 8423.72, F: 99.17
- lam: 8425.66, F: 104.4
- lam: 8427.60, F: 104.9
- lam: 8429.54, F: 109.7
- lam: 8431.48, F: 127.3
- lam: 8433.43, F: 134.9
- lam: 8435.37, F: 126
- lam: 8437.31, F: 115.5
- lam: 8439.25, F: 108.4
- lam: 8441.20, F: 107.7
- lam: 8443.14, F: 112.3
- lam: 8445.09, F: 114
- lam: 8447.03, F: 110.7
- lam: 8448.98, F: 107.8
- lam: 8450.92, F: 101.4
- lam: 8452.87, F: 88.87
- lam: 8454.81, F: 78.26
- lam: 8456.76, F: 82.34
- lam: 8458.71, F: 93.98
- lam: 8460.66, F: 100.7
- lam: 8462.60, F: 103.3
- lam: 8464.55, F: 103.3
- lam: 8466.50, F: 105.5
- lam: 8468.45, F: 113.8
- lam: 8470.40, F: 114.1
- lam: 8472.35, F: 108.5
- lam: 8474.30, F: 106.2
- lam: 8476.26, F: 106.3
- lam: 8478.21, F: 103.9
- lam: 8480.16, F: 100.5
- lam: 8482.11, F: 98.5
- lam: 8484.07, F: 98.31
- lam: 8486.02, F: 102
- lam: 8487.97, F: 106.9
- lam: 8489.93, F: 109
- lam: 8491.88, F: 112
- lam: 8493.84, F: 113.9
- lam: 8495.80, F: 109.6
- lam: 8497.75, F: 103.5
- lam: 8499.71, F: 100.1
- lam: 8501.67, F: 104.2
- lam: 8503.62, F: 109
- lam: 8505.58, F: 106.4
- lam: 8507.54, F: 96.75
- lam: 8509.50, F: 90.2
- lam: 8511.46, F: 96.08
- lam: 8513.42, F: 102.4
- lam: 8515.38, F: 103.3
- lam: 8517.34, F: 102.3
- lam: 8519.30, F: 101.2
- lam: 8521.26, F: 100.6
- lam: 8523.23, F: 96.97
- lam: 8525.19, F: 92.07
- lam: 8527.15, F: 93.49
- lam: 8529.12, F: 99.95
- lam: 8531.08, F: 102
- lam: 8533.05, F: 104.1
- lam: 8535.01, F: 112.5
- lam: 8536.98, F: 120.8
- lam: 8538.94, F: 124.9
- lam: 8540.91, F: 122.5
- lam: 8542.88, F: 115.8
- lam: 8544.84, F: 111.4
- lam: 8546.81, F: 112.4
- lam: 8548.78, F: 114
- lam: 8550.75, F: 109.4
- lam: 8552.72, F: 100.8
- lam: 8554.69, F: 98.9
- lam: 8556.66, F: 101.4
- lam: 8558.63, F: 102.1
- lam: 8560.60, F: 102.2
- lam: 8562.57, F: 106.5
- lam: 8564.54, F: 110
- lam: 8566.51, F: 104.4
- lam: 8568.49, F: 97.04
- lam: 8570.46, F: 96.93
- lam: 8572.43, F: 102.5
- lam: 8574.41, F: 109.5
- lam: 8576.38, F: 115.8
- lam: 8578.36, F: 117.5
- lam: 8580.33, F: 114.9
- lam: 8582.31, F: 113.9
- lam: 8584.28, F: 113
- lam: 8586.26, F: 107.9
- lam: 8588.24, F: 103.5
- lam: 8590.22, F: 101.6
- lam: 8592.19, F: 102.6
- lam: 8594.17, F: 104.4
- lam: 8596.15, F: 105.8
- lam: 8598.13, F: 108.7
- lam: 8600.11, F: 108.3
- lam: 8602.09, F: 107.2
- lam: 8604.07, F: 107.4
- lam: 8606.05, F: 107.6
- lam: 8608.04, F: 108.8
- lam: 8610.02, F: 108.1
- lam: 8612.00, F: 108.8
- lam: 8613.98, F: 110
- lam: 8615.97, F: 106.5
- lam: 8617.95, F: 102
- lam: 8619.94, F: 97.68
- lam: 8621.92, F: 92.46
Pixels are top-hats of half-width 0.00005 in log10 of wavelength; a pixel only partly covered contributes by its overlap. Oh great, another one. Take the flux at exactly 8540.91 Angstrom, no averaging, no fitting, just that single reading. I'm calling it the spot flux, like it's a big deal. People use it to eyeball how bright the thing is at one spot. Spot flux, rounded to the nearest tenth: 122.5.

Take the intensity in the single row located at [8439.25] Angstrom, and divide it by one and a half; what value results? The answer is 72.3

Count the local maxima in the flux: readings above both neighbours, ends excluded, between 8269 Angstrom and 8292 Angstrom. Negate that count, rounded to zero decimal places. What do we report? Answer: -2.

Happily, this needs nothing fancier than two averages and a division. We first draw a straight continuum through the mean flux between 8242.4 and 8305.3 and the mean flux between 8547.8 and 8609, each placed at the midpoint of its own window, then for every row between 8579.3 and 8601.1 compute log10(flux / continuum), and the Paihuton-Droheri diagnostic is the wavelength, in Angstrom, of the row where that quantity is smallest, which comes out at 8590.22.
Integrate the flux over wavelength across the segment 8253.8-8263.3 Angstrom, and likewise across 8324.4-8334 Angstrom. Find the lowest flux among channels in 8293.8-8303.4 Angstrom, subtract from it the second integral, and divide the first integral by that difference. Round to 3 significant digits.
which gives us -1.05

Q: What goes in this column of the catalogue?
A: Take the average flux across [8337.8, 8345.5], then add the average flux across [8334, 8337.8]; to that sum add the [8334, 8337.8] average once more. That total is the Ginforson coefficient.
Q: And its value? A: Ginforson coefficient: 329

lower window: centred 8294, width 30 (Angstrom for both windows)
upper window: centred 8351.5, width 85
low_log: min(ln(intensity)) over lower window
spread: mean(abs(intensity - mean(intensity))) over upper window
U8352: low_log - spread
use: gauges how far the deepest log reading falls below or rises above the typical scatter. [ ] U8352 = 1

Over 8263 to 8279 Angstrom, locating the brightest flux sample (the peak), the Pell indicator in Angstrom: 8275.69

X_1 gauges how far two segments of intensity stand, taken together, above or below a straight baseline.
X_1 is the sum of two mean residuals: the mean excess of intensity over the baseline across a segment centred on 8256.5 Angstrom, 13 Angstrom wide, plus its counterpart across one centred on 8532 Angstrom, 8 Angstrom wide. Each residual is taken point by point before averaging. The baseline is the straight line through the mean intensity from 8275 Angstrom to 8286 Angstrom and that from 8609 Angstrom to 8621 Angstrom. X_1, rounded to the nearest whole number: -10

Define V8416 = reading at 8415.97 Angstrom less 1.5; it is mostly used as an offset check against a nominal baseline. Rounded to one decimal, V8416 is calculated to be 103.7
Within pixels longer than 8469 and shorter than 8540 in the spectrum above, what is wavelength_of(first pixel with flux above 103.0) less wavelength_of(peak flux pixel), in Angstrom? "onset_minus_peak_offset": -68.5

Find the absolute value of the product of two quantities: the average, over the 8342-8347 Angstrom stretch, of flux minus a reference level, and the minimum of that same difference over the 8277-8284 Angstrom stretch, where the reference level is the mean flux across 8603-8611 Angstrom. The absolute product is 1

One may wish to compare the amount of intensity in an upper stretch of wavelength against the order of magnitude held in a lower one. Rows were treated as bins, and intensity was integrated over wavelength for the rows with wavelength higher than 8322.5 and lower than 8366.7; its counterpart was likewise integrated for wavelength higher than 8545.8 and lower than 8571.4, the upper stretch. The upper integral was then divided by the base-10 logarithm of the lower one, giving 722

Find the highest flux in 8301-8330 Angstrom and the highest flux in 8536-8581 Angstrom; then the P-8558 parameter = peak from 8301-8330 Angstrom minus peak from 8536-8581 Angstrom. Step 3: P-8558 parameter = -11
